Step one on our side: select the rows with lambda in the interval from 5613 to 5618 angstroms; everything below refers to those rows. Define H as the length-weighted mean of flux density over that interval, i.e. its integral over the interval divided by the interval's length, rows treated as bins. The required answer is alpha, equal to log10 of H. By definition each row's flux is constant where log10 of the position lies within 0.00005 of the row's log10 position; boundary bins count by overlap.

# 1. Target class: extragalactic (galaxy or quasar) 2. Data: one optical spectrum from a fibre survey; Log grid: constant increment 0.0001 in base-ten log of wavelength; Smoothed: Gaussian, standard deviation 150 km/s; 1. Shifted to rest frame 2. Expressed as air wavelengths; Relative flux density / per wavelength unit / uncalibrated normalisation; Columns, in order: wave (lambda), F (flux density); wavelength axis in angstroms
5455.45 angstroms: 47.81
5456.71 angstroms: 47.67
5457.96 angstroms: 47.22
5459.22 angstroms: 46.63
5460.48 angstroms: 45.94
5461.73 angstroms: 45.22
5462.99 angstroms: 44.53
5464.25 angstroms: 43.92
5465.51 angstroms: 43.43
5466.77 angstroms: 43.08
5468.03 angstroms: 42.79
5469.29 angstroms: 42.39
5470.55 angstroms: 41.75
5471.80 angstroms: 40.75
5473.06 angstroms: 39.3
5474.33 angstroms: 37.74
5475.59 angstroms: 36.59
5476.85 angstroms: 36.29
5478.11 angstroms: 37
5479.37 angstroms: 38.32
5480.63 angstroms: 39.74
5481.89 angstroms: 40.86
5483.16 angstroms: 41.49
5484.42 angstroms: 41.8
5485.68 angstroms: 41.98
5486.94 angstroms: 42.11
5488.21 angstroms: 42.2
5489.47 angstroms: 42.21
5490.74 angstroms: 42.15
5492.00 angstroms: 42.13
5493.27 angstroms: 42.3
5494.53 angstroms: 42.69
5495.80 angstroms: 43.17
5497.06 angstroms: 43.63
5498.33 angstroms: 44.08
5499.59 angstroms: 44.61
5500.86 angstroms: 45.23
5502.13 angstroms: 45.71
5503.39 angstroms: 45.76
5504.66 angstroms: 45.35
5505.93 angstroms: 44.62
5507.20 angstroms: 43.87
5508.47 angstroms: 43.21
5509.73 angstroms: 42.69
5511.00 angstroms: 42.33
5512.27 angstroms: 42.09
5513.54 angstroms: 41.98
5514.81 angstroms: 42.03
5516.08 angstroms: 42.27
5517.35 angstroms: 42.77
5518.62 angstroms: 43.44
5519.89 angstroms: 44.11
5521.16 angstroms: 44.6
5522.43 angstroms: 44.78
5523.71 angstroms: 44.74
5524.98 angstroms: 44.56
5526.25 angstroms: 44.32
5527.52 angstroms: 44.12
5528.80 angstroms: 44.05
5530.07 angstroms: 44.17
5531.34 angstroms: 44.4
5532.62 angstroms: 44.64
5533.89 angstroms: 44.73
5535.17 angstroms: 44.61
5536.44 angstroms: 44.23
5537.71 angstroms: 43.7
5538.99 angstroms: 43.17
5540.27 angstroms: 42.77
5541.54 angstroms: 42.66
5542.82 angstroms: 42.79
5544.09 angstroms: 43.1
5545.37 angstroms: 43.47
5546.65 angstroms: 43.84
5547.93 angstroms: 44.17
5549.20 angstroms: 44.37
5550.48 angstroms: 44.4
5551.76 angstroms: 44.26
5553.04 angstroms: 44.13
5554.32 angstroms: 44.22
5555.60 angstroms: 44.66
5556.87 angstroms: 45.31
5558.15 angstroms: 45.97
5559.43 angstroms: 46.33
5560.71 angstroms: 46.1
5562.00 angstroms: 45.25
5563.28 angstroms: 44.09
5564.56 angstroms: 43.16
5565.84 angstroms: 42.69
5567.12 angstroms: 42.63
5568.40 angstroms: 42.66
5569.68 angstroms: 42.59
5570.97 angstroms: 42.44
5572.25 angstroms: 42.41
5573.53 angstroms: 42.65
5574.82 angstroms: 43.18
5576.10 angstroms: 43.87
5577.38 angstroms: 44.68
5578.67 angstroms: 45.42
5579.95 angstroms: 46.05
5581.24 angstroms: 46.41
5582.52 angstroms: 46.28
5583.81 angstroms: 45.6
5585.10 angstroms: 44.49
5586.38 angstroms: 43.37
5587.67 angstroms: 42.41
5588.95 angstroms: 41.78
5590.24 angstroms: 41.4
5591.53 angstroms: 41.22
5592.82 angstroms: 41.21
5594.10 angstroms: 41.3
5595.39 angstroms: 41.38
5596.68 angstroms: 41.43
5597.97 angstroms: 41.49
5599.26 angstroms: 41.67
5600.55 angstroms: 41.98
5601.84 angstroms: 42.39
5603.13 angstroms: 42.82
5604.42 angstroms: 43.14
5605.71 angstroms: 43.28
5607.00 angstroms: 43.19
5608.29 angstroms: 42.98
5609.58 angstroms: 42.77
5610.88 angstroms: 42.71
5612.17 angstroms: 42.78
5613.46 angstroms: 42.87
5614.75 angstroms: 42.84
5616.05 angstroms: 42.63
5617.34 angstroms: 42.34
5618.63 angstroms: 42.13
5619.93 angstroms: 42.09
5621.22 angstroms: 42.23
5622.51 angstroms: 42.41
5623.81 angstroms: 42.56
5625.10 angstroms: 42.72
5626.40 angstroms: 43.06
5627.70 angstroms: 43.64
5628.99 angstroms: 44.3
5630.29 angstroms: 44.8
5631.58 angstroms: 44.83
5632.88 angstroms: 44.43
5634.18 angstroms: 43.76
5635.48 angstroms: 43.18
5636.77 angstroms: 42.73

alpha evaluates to 1.63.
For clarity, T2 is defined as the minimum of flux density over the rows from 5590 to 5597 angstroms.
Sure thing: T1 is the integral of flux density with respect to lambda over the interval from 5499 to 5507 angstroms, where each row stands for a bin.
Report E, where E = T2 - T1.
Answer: -320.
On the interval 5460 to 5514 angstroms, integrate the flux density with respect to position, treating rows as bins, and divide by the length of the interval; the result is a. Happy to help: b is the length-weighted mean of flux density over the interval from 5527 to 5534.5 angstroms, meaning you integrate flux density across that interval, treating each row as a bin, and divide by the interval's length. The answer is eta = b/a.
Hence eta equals 1.05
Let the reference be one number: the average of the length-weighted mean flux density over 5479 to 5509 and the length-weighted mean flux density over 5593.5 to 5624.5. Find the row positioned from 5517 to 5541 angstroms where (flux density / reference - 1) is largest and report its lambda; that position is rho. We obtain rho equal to 5522.43 angstroms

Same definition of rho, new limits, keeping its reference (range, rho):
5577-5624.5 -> 5581.24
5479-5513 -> 5503.39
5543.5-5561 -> 5559.43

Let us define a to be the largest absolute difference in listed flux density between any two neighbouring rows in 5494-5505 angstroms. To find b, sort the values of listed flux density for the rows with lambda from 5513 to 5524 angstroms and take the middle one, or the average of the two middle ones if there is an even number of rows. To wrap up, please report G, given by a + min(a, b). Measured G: 1.2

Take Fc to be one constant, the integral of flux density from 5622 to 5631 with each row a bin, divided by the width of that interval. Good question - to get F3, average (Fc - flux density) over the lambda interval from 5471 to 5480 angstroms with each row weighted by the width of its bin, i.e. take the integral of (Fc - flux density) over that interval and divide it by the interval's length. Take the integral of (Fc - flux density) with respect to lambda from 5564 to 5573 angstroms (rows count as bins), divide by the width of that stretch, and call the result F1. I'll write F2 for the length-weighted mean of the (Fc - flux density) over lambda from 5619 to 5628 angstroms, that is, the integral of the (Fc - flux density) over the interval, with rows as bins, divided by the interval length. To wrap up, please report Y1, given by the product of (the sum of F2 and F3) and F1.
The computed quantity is 4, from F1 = 0.7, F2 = 0.8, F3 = 5.3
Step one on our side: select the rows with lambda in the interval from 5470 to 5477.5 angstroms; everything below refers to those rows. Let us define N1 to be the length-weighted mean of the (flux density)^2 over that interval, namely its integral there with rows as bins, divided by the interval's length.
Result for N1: 1502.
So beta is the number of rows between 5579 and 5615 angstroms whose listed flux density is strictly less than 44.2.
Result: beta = 23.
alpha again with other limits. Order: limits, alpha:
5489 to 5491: 1.62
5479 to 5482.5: 1.60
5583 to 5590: 1.64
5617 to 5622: 1.63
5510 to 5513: 1.63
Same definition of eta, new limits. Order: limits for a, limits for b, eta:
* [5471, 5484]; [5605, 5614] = 1.10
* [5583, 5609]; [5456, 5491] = 0.99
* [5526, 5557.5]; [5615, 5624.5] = 0.96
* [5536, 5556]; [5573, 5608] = 0.99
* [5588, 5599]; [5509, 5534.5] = 1.05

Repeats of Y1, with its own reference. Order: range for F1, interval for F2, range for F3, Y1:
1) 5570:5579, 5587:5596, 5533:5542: 0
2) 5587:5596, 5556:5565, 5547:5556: -5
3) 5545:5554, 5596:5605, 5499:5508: 0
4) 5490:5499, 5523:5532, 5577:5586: -2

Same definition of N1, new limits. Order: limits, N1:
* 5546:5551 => 1953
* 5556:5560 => 2102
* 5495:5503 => 1974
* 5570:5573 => 1801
